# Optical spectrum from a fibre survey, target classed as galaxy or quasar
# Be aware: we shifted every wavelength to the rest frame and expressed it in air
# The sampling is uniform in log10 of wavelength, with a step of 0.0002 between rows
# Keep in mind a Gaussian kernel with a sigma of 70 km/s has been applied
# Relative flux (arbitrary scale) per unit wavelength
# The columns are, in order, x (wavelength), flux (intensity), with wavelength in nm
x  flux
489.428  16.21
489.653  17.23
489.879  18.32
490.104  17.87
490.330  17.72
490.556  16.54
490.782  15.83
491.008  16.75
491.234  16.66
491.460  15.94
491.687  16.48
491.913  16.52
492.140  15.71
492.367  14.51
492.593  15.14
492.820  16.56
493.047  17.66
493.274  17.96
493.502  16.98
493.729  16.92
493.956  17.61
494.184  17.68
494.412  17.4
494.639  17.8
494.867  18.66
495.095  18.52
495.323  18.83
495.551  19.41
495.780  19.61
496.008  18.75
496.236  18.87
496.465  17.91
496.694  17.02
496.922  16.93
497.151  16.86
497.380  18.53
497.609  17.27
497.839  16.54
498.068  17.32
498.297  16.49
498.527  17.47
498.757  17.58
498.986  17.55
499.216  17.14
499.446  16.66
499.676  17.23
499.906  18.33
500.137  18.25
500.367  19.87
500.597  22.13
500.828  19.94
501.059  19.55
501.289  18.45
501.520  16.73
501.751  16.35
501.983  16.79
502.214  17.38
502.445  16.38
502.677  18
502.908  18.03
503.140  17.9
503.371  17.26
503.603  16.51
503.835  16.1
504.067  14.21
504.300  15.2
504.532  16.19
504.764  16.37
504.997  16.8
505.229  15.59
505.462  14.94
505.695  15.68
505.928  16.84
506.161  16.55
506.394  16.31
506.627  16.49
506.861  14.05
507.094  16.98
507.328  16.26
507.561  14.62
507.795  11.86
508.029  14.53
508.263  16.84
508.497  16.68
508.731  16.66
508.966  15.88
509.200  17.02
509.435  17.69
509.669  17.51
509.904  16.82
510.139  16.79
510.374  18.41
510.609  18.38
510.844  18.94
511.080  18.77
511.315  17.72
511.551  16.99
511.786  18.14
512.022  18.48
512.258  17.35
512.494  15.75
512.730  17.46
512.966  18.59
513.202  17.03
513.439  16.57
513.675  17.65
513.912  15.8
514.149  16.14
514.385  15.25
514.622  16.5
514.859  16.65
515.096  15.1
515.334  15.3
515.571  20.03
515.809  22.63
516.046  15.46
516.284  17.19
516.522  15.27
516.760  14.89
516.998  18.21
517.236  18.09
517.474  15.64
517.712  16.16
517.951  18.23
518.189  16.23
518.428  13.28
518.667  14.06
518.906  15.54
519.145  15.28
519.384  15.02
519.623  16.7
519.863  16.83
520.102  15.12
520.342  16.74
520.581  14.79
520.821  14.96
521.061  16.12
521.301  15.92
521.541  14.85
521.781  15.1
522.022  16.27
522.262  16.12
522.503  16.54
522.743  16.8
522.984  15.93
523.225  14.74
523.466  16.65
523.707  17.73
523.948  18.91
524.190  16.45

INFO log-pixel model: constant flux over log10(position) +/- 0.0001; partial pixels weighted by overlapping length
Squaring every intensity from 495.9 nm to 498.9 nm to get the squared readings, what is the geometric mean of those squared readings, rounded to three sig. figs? 306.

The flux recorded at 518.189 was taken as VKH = 16.23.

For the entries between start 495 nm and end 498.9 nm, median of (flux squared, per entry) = 309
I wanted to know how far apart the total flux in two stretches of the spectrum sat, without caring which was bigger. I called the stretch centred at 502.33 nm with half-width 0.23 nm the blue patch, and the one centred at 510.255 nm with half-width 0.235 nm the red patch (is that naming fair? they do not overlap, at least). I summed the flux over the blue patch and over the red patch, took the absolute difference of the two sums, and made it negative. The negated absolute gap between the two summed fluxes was -1.4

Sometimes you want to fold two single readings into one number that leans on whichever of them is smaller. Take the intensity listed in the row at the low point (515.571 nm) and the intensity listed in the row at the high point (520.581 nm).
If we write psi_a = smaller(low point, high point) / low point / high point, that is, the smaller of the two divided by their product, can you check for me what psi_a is 0.0499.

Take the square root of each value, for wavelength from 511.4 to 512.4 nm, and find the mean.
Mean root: 4.2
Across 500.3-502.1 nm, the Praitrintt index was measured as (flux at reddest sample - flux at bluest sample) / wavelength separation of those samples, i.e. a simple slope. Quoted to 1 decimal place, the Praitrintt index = -1.9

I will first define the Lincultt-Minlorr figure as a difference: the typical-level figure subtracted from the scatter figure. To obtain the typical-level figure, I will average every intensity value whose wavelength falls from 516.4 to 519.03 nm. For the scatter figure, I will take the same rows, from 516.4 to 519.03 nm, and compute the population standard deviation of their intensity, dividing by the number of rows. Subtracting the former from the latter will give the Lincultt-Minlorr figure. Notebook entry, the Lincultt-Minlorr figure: -14.4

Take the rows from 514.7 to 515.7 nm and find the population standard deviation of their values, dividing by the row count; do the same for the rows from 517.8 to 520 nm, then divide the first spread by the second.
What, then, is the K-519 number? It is 1.39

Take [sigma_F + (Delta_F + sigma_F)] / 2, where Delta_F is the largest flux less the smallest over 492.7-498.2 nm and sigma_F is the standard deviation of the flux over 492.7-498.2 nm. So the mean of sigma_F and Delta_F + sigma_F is 2.4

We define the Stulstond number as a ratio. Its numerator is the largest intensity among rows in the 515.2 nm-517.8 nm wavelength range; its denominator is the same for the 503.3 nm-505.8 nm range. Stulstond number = 1.31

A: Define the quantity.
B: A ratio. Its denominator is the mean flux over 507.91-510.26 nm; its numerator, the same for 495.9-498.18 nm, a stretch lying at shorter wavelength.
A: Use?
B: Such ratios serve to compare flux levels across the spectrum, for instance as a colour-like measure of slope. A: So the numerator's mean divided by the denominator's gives 1.06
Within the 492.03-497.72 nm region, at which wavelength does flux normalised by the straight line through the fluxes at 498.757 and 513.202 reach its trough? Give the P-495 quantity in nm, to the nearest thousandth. 492.367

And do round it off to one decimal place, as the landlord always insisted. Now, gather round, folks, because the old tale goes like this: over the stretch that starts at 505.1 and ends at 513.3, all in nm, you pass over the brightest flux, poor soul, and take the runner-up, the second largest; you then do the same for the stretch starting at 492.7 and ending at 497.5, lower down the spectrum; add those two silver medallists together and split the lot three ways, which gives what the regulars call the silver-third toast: 12.7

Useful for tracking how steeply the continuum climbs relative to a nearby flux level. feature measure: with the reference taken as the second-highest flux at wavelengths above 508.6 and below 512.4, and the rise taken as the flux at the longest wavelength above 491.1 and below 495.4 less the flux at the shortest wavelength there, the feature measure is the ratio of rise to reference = 0.12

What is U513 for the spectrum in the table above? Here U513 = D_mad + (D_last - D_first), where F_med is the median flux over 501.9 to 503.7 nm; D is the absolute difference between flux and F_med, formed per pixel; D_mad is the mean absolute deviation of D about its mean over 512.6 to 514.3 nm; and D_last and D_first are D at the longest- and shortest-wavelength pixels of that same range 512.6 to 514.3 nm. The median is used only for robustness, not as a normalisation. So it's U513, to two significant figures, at 1.5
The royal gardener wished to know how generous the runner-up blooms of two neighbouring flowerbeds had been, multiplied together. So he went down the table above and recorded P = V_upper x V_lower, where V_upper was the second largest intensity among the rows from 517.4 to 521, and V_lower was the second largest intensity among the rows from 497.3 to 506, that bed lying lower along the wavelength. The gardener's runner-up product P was 336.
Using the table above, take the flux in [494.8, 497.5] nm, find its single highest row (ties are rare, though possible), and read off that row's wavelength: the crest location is 495.780 nm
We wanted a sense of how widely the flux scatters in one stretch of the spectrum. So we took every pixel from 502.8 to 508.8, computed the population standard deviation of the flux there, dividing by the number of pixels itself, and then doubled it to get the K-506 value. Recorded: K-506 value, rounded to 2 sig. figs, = 2.6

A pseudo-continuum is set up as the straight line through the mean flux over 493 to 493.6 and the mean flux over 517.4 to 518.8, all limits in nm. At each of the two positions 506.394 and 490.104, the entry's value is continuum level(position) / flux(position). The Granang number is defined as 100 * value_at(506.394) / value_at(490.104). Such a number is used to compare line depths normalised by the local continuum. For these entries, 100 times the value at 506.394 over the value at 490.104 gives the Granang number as 102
